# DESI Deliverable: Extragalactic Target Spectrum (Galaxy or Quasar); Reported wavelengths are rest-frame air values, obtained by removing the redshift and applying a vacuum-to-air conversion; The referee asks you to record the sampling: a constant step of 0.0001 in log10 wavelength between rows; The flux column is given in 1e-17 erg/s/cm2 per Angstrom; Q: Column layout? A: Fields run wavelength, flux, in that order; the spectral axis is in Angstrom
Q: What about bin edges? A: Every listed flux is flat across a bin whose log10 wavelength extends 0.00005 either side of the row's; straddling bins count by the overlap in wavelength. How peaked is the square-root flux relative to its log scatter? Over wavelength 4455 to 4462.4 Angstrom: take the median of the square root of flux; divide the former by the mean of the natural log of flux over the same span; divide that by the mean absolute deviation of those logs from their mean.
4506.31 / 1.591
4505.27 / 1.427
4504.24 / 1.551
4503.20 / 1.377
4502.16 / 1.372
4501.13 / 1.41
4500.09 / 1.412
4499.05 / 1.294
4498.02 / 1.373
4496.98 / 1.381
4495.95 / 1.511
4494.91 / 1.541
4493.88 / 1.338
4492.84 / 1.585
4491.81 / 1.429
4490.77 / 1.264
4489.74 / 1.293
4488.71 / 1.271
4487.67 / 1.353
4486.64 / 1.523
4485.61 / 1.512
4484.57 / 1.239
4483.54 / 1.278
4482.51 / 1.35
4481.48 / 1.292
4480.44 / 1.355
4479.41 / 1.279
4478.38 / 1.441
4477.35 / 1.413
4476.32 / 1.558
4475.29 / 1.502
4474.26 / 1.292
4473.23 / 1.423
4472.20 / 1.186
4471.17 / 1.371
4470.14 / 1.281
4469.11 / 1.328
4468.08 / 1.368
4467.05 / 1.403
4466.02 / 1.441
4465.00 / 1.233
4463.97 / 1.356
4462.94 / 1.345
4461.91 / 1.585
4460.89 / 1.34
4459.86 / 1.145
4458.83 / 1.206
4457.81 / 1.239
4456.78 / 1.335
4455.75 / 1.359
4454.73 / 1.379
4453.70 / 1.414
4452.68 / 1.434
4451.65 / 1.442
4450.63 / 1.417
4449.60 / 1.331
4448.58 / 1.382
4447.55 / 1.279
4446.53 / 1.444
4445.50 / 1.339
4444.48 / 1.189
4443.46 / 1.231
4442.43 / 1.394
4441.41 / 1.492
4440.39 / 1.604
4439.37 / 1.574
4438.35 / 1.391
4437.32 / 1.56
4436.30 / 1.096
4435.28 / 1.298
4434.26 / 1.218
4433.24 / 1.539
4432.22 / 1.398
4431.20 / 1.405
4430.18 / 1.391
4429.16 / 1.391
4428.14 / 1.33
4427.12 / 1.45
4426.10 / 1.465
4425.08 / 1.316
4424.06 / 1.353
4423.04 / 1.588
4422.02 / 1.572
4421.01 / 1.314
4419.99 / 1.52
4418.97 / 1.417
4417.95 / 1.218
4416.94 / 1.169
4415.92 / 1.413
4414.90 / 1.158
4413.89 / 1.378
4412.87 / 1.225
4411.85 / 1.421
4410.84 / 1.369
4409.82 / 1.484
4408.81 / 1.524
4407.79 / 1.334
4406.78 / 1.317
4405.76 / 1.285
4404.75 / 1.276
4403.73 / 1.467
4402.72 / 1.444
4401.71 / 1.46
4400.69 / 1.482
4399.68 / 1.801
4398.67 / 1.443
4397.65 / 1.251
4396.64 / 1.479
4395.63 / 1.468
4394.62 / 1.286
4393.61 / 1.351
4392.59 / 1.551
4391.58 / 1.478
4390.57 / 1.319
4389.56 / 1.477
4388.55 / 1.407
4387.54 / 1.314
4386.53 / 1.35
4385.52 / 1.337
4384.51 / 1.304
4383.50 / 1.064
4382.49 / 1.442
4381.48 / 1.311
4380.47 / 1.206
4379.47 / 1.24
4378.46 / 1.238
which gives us 55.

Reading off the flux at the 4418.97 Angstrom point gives 1.417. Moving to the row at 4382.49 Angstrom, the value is 1.442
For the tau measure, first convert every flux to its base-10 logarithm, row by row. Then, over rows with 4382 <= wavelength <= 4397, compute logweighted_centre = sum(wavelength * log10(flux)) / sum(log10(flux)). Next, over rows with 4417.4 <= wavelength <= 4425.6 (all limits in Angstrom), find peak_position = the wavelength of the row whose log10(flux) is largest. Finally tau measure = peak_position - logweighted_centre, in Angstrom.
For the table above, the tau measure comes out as 32.9 Angstrom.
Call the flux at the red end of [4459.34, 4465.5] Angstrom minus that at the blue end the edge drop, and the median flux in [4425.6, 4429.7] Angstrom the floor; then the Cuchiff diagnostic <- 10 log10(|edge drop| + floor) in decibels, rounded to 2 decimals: 1.79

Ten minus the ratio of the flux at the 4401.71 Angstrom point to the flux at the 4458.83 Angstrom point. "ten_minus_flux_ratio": 8.79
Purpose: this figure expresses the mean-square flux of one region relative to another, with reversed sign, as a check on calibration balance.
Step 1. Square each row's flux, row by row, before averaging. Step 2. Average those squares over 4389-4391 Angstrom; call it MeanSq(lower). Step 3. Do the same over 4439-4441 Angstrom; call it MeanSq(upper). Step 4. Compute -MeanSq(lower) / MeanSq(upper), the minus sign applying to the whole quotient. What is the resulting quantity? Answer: -0.78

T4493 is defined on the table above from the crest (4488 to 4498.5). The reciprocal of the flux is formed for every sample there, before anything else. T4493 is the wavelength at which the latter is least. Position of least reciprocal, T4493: 4492.84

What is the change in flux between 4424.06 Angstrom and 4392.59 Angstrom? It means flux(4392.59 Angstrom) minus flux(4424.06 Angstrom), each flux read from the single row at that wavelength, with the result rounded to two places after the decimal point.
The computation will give 0.20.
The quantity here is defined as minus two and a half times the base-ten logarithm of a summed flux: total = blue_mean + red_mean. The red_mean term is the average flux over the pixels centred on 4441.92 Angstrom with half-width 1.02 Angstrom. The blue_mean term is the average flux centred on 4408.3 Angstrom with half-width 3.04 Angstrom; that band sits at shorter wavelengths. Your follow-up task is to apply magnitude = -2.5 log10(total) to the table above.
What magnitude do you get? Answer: -1.13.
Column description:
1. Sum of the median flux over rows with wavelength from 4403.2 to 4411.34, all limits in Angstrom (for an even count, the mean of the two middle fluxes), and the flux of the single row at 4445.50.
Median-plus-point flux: 2.69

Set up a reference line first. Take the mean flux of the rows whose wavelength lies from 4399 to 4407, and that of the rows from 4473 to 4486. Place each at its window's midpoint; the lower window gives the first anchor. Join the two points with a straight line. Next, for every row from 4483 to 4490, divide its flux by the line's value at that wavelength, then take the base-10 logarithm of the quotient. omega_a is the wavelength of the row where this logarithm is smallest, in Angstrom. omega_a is 4484.57 Angstrom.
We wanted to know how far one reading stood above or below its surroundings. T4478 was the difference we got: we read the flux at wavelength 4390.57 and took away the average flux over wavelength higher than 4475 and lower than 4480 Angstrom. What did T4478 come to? -0.12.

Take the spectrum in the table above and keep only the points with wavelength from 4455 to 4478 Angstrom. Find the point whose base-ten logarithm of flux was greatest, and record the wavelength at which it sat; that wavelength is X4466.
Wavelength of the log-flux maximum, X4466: 4461.91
